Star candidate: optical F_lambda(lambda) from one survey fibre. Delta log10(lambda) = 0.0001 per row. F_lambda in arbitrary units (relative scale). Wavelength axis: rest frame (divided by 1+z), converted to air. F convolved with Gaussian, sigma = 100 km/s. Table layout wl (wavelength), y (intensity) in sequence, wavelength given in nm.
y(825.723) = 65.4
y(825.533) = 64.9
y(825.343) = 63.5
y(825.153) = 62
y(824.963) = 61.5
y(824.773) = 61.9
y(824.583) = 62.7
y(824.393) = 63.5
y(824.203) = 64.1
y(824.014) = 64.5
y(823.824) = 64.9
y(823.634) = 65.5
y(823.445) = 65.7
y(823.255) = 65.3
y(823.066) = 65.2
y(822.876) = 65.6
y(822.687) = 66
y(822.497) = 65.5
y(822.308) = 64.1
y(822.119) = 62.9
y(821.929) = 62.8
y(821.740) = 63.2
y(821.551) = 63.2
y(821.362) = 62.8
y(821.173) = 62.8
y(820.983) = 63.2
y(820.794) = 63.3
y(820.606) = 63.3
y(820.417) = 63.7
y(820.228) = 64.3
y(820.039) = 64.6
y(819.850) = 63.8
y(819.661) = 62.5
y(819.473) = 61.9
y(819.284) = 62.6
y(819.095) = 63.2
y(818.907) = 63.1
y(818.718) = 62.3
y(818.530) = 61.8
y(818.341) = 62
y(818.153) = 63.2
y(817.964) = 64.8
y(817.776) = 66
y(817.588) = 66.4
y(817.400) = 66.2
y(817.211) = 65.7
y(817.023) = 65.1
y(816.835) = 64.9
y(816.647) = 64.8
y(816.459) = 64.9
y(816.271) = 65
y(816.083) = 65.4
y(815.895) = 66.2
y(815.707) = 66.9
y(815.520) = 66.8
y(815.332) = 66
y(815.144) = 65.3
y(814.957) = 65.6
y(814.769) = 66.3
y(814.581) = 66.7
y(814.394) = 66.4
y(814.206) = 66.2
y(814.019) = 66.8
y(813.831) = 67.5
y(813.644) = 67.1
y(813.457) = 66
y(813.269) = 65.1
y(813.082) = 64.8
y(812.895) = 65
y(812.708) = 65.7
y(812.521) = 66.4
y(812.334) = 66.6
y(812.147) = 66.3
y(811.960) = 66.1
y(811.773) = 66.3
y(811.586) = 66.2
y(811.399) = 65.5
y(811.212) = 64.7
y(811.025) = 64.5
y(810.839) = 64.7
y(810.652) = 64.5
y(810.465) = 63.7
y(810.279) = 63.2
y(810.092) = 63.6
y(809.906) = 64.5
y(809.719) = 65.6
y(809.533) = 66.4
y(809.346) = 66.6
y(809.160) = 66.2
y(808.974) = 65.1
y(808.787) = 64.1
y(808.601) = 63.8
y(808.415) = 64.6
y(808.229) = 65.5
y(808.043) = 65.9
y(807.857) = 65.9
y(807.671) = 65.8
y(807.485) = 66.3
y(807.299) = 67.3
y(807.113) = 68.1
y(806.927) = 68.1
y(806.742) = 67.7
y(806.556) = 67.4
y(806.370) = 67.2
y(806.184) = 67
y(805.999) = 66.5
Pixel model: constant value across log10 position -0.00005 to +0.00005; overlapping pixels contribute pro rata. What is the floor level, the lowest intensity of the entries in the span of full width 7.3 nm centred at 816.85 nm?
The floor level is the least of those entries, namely 61.8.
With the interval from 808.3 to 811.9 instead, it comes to 63.2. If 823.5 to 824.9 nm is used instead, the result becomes 61.9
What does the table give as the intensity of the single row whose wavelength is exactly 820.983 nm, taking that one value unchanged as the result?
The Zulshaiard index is 63.2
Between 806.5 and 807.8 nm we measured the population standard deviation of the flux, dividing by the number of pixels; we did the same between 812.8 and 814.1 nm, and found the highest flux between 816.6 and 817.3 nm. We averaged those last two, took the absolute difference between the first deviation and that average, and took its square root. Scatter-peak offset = 5.70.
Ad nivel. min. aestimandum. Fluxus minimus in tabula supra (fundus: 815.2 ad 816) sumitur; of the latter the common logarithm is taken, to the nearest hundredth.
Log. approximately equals 1.82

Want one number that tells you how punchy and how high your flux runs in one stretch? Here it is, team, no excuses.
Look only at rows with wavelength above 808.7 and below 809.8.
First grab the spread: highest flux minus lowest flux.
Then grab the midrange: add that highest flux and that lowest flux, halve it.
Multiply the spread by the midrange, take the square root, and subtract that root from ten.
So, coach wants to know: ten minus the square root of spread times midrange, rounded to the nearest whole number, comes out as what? -3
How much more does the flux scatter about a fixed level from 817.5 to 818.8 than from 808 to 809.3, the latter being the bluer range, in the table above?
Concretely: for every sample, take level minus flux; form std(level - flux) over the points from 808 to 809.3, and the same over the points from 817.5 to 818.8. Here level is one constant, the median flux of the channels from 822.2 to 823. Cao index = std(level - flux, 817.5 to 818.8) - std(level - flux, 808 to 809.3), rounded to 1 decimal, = 1.0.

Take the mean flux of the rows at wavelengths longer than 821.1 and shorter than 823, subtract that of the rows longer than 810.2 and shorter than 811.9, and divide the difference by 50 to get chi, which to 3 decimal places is -0.018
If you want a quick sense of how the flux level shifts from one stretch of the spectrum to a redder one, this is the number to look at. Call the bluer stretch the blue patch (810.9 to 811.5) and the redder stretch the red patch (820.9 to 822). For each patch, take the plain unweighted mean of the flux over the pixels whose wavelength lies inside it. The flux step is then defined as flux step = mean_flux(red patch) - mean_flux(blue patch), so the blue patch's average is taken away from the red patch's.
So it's -1.9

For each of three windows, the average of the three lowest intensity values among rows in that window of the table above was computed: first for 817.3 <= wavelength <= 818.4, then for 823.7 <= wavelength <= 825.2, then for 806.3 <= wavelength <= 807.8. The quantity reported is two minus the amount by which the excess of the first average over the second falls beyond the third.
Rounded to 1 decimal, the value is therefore 66.9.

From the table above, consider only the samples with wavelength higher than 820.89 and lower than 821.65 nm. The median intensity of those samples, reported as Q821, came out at 63.0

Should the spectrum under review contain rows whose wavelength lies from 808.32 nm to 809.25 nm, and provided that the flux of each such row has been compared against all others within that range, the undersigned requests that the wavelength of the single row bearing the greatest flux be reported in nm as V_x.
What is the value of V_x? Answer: 809.160 nm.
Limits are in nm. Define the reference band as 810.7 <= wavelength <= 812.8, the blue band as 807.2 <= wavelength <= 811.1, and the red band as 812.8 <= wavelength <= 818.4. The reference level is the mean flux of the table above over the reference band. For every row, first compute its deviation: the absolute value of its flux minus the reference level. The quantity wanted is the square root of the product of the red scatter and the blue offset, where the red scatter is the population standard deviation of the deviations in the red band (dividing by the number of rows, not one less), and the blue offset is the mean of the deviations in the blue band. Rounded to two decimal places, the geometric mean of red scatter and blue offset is 0.86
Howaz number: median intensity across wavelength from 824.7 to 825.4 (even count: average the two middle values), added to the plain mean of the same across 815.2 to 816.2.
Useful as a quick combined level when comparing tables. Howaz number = 128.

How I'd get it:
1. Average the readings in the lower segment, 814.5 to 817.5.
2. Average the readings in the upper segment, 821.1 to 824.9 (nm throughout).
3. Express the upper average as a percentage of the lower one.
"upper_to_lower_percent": 98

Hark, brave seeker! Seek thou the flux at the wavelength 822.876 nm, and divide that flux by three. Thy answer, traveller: 21.9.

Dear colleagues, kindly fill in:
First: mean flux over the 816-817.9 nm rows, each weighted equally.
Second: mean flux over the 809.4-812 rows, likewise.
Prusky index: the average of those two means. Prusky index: 65.2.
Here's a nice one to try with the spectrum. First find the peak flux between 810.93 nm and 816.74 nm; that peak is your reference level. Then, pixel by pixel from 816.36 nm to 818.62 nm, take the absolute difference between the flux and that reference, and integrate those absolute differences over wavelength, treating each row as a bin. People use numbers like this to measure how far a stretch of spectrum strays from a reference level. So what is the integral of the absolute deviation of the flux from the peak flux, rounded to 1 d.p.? 6.4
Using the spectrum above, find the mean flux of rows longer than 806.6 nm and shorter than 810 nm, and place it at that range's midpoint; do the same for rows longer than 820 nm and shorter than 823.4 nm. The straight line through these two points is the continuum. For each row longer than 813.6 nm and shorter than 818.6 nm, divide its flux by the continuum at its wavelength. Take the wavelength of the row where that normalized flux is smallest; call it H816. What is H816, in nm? 818.530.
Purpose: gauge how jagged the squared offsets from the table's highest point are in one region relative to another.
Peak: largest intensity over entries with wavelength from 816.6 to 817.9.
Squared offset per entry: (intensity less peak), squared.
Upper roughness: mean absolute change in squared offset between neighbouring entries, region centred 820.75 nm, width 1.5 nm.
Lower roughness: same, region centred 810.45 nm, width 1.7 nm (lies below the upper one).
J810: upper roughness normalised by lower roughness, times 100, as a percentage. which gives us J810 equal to 60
